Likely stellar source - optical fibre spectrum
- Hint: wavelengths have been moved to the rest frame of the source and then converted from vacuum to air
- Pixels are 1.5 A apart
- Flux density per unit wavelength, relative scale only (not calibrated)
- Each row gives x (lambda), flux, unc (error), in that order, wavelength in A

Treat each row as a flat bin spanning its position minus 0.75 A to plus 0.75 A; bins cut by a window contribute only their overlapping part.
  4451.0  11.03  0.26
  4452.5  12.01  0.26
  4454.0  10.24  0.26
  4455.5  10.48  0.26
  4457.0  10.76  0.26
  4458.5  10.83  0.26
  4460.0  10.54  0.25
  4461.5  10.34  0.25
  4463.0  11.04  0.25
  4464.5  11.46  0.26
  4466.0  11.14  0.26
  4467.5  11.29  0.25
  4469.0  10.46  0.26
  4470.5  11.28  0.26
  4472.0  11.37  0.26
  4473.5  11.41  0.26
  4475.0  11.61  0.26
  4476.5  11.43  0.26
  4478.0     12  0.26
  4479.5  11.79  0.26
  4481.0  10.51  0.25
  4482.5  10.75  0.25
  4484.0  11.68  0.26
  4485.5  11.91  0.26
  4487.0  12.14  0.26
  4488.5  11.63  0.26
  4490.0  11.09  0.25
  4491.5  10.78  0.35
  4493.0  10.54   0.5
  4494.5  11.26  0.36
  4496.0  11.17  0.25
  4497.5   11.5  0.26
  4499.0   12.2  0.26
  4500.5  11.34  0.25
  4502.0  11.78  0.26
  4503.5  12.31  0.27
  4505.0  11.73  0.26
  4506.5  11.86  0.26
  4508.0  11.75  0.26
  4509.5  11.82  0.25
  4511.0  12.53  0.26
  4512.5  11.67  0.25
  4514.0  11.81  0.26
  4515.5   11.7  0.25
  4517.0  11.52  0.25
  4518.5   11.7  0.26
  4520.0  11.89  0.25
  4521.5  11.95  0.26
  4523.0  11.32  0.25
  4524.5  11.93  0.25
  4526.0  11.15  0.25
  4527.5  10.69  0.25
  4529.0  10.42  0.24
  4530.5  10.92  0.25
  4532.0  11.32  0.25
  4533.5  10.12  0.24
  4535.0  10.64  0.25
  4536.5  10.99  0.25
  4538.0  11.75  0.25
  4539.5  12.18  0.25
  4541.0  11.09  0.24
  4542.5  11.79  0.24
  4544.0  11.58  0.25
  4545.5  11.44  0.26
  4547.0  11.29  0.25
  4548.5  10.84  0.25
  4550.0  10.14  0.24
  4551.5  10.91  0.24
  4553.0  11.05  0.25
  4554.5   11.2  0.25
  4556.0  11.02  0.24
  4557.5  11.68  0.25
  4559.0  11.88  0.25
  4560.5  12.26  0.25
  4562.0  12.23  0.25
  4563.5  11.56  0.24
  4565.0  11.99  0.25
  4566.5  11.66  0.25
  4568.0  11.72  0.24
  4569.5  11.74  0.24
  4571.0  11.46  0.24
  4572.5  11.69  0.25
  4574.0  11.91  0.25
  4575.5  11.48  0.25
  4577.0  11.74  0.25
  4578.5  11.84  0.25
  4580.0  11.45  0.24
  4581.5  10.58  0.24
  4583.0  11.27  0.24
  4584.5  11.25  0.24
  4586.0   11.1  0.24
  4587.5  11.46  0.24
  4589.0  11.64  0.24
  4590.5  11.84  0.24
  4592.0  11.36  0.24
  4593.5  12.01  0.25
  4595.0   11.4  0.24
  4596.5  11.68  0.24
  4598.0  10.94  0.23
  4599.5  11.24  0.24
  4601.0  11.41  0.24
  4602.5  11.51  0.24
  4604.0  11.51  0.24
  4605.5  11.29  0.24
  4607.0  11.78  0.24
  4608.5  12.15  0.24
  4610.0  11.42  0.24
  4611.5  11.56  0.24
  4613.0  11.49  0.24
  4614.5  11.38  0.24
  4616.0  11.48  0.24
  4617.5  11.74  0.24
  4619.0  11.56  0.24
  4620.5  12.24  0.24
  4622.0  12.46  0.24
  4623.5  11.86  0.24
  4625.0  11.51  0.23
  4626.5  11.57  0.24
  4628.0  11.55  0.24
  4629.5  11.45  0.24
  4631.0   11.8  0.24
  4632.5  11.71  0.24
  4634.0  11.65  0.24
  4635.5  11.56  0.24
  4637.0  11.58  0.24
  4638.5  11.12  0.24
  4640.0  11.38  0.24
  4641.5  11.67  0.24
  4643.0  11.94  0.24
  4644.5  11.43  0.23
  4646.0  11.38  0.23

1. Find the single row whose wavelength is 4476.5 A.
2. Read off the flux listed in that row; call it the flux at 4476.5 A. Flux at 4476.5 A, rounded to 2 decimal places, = 11.43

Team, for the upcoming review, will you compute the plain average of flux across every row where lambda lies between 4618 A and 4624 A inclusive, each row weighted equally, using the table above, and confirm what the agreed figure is 12.03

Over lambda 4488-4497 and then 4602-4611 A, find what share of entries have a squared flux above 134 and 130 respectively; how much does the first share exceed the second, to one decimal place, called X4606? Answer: -0.7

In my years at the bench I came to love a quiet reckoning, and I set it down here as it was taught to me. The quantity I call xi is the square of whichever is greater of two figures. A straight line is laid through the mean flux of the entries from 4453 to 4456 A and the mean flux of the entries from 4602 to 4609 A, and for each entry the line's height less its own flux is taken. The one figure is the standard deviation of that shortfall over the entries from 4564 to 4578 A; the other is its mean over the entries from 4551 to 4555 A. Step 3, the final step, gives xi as 0.03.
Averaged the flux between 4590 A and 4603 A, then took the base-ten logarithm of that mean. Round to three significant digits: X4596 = 1.06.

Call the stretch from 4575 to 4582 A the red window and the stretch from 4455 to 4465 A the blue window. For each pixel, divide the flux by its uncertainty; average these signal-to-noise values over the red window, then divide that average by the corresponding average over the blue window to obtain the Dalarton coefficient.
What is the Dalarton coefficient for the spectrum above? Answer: 1.10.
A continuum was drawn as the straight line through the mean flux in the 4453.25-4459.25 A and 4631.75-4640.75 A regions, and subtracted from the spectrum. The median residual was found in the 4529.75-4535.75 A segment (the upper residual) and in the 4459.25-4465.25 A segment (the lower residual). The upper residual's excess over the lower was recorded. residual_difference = -0.38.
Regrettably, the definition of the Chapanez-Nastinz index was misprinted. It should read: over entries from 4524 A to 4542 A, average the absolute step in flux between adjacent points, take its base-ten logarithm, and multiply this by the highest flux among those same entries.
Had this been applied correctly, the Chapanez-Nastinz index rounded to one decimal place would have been -2.6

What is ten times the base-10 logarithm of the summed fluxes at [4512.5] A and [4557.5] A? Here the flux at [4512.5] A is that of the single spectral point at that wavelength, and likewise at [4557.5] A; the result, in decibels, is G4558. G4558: 13.7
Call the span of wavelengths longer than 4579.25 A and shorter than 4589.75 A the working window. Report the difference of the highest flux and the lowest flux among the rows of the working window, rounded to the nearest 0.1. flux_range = 1.1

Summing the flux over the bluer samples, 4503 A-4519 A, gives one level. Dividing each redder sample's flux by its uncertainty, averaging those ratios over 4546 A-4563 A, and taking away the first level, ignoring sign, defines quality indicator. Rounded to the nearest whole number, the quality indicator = 85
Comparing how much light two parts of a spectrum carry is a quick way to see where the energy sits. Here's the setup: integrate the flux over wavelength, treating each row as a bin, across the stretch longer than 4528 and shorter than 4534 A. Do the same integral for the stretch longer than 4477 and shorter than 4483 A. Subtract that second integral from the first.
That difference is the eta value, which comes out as -3.4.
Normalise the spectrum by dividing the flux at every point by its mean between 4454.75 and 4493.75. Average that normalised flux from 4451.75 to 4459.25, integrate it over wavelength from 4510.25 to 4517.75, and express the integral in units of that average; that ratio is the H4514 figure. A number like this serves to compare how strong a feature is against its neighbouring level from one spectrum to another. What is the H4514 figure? 8.18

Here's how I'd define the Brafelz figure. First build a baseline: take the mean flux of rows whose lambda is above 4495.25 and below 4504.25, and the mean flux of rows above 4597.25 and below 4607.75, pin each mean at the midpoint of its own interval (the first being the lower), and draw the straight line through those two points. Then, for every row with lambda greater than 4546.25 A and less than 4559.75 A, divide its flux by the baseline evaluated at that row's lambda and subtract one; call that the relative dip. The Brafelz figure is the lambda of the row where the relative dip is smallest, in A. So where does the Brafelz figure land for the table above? 4550.0 A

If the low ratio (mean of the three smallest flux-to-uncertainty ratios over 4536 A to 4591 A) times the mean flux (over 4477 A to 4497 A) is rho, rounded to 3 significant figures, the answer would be 489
